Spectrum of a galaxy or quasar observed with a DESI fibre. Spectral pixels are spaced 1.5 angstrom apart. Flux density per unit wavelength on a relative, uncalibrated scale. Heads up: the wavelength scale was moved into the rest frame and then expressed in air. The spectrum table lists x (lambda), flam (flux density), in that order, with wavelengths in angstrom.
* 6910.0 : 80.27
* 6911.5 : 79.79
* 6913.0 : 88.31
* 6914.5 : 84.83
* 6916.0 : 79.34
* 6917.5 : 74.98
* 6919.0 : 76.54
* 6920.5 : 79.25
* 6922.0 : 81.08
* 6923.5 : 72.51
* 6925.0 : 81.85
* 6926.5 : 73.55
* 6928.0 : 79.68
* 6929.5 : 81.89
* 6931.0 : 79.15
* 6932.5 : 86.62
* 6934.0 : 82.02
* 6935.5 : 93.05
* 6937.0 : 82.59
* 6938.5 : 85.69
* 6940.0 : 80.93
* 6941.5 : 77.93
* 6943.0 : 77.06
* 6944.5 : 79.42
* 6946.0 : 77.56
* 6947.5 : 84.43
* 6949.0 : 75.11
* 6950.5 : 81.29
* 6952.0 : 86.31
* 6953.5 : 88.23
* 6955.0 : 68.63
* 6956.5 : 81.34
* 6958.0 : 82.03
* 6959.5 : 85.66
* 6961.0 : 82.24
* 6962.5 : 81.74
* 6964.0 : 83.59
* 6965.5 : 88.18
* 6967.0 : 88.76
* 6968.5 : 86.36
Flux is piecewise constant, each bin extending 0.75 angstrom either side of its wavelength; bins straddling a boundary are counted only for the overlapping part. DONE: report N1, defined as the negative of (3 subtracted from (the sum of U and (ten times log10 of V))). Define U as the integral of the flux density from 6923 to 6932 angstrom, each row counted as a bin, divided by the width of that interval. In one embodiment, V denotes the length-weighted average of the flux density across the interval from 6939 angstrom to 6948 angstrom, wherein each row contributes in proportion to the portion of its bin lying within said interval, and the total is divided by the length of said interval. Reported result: -95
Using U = 78.5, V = 79.6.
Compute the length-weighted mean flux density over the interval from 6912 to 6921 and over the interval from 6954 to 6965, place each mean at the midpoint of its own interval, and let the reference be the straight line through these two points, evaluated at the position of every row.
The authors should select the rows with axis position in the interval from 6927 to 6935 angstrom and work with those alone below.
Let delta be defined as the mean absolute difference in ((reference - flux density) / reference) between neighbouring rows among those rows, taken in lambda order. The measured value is 0.053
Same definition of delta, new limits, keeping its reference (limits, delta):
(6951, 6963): 0.075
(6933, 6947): 0.058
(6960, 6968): 0.023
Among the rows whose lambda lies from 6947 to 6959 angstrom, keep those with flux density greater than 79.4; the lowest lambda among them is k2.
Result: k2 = 6947.5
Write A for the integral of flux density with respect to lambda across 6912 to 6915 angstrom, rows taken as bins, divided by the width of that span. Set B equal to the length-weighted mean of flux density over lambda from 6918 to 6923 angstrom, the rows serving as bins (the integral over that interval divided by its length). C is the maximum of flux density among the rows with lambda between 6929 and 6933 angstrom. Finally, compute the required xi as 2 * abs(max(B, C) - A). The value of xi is 1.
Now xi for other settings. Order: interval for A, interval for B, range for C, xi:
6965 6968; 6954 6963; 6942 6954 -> 0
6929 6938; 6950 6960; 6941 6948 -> 0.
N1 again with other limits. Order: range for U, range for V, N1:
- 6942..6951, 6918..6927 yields -95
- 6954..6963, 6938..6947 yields -96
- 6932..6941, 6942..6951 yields -101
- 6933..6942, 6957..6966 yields -100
